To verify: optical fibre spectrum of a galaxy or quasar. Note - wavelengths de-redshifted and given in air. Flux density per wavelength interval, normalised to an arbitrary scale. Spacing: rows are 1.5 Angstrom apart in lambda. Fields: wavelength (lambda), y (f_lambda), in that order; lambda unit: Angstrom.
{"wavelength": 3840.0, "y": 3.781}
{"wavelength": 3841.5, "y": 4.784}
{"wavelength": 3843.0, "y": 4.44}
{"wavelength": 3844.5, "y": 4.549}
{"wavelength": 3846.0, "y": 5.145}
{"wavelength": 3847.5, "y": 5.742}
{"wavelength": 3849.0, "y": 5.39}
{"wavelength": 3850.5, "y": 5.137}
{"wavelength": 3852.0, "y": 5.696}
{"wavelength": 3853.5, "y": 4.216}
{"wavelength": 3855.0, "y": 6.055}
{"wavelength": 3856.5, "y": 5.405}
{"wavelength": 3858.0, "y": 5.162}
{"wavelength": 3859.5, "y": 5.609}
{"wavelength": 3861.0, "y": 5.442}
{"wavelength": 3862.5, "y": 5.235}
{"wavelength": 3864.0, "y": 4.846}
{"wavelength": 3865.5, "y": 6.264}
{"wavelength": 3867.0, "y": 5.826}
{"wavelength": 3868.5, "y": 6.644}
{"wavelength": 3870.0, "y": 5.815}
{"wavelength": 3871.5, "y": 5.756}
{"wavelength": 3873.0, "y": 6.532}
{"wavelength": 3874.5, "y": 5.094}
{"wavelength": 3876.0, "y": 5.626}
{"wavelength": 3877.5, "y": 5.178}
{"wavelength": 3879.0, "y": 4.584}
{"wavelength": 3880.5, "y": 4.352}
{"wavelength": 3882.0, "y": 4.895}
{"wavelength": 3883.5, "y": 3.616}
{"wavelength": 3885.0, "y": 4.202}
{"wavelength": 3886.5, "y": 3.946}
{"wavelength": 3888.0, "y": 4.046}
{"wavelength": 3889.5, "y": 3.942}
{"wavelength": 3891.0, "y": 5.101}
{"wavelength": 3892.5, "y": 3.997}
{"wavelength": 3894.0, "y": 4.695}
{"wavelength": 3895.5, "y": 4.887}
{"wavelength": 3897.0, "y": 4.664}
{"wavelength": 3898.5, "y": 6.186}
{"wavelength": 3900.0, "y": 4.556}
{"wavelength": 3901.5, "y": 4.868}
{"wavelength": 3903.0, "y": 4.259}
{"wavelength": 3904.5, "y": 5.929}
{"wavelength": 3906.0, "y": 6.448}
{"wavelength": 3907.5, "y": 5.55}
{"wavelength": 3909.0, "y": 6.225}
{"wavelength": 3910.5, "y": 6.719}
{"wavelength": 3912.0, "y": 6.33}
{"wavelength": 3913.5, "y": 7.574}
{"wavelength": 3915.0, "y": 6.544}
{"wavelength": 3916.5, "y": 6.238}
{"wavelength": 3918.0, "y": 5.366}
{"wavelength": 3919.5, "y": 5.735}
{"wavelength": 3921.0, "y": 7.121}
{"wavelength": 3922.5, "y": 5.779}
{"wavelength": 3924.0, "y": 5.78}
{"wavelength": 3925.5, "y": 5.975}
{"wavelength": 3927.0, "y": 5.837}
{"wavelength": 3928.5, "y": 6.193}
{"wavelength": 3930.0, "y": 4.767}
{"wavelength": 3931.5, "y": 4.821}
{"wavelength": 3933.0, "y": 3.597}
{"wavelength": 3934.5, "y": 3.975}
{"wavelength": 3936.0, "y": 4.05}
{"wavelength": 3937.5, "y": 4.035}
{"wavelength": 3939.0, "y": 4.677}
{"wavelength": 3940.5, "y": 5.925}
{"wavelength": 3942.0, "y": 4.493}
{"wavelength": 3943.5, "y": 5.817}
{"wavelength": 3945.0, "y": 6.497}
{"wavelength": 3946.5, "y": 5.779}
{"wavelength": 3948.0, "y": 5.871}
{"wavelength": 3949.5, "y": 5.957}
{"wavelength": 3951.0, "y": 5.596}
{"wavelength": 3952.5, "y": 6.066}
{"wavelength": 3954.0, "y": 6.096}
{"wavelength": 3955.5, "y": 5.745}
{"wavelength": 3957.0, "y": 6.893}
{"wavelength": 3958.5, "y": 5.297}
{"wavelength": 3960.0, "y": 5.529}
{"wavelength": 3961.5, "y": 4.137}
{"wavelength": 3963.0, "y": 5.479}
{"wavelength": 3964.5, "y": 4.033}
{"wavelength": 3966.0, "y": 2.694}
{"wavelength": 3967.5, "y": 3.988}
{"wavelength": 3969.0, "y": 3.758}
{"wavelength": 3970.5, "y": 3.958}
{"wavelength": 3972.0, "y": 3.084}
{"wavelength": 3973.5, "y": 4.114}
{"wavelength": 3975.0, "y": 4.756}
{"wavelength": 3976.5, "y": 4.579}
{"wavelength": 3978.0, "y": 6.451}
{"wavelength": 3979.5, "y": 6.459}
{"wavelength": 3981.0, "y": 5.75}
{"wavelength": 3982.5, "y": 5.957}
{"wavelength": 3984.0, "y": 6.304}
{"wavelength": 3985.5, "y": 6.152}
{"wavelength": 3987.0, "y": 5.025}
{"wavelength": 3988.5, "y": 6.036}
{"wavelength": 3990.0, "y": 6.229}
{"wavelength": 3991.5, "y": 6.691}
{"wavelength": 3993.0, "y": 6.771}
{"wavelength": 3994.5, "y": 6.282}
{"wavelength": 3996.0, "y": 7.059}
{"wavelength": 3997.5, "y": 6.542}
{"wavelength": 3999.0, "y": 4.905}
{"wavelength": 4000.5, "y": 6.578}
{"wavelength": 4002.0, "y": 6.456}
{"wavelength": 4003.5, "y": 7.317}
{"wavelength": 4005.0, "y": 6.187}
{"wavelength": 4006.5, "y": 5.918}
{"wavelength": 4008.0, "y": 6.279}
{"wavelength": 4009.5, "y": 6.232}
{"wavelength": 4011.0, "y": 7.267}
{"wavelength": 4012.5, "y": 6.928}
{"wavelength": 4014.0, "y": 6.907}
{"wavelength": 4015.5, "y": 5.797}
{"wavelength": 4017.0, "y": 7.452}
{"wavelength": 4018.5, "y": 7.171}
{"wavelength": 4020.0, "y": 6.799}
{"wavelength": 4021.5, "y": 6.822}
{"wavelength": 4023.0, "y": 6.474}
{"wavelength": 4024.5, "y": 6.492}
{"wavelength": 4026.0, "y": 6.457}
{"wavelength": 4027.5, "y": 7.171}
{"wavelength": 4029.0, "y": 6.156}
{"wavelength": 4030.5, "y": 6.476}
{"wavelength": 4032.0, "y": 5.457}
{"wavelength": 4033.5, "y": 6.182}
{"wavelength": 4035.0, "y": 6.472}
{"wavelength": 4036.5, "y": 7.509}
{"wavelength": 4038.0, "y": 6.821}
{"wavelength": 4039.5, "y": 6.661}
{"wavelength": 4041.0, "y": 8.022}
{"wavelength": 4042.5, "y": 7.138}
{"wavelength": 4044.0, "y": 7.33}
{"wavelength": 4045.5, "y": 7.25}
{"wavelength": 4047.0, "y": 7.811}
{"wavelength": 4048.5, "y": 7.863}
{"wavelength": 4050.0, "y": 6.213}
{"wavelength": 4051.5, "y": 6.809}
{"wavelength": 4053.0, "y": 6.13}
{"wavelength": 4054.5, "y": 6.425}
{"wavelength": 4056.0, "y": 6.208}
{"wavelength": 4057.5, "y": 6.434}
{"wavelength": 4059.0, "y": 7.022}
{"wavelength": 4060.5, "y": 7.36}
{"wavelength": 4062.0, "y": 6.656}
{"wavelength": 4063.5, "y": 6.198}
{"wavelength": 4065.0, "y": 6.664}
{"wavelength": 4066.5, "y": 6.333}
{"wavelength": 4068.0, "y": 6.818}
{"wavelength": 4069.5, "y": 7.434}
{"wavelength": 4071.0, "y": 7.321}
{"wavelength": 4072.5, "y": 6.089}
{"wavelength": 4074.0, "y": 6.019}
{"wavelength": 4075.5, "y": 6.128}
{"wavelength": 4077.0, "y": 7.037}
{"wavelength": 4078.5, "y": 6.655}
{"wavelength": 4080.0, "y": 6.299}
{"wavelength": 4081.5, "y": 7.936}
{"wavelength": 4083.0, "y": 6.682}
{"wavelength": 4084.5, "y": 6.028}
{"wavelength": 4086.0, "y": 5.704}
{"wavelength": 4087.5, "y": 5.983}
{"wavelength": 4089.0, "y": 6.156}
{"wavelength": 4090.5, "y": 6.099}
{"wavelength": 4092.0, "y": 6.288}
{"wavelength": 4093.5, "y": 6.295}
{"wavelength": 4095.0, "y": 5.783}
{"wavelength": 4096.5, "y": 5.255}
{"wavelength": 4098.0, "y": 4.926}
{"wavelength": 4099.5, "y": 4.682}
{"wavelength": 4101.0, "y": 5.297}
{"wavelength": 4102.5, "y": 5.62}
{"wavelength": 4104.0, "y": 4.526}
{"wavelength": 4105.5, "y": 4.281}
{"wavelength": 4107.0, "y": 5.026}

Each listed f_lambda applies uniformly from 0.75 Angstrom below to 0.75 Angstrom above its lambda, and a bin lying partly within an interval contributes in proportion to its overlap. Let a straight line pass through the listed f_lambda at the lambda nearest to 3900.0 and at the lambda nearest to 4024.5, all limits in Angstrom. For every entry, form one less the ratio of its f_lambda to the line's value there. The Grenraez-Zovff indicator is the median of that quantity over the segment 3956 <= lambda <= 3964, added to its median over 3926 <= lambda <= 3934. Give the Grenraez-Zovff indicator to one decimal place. 0.1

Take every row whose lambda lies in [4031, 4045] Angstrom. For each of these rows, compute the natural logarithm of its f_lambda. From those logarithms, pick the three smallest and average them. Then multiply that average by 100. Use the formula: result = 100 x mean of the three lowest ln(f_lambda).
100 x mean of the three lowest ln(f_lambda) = 180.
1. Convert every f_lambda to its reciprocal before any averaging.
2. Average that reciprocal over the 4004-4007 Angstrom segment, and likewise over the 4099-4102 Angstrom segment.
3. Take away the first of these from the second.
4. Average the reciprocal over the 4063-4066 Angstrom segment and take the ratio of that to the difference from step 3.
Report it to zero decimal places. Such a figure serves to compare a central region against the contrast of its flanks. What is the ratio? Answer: 4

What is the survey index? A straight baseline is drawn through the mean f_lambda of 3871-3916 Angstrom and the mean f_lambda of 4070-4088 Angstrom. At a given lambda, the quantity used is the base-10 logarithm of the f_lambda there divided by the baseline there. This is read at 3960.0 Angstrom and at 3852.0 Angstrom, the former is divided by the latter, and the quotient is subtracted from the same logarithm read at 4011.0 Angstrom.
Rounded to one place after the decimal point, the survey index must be 0.3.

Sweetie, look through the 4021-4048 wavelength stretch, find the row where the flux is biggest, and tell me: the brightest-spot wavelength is 4041.0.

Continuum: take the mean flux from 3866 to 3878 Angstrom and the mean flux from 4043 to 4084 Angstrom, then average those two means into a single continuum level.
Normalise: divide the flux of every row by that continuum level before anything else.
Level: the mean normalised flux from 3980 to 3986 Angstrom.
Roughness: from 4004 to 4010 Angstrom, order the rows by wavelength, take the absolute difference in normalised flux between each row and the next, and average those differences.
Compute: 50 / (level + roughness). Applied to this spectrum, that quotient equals 50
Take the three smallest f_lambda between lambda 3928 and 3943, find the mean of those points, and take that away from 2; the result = -1.9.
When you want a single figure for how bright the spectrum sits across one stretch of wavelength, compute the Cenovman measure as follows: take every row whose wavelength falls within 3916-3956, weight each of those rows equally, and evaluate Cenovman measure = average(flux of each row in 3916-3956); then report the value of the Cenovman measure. 5.47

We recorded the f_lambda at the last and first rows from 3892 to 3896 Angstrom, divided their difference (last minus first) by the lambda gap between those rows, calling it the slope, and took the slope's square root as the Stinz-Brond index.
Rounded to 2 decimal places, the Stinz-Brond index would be 0.54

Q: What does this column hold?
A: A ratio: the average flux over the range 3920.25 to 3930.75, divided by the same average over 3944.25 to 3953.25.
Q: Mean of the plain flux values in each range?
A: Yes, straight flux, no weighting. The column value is 1.0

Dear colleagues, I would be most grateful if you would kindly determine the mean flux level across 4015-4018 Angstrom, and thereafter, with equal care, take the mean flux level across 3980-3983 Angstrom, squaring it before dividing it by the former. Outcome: 5.2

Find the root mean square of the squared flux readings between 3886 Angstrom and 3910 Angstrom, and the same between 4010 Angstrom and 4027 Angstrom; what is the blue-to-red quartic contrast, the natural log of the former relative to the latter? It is -0.6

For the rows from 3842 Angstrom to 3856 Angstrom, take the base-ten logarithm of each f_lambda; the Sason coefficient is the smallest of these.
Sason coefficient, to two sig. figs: 0.62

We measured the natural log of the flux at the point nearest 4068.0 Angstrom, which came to 1.9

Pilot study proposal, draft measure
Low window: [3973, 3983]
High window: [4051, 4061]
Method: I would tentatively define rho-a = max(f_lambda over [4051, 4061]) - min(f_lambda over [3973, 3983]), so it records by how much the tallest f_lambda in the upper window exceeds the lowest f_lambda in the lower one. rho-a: 3.2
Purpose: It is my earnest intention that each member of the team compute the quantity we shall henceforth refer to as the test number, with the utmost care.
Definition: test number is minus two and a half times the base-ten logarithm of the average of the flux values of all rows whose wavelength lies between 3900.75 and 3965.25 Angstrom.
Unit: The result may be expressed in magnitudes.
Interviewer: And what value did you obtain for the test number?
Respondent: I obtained -1.87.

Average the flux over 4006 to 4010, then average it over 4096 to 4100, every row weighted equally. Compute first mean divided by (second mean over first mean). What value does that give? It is 7.6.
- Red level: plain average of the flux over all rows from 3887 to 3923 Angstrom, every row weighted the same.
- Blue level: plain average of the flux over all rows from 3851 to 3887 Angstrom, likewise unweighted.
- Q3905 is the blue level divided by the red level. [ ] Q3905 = 0.95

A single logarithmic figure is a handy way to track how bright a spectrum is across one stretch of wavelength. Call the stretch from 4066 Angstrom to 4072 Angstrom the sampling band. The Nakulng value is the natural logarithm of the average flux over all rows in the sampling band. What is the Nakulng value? 1.94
